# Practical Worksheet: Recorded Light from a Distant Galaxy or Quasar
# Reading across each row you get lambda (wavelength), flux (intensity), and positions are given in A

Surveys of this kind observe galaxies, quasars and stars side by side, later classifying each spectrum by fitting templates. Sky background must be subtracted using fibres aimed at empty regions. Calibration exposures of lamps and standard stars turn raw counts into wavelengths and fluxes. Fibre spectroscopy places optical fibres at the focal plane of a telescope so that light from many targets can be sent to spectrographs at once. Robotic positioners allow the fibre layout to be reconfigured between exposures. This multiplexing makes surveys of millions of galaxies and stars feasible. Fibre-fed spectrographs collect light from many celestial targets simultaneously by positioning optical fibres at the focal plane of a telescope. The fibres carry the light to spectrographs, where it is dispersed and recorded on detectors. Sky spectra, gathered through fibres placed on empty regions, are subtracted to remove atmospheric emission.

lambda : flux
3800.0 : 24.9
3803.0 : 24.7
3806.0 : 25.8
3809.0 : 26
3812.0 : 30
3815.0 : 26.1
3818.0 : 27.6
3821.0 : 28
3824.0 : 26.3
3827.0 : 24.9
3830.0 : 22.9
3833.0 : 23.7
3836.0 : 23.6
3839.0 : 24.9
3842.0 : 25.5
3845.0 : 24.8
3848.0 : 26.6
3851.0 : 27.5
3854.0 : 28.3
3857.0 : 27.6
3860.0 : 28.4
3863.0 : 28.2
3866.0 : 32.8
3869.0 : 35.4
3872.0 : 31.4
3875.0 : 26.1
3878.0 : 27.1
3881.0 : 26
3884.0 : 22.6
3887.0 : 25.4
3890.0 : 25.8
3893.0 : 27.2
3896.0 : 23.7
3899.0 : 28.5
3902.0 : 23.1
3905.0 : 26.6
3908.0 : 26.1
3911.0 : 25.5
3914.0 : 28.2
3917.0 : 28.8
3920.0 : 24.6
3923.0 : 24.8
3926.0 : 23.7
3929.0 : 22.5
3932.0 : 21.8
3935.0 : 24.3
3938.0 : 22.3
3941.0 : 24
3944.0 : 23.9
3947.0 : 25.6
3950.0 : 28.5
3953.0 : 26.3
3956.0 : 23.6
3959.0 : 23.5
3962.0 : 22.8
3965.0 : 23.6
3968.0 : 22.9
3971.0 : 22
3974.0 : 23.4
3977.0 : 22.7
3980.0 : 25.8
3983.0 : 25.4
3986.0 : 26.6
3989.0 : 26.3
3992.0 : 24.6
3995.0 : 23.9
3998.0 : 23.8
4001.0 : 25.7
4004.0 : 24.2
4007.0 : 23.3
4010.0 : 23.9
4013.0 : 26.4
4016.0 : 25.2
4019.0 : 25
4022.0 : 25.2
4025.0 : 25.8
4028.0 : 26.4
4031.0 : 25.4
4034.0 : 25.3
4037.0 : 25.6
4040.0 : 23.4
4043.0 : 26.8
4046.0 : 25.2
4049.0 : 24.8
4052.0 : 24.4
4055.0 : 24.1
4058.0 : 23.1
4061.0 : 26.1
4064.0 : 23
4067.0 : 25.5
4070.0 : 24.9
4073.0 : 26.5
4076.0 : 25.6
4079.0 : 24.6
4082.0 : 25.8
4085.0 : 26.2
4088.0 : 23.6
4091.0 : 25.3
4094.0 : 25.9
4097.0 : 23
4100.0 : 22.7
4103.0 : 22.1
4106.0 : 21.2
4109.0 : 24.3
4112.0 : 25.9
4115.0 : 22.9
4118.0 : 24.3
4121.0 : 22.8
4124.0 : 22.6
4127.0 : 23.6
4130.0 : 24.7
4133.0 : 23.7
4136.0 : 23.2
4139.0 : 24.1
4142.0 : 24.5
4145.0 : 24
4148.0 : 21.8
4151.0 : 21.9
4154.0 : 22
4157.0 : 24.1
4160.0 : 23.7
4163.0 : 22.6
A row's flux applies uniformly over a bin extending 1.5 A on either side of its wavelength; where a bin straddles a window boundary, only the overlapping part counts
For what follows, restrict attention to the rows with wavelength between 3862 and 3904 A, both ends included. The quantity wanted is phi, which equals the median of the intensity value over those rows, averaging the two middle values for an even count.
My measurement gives 26.6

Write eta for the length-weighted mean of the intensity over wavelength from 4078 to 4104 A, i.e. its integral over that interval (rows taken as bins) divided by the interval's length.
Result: 24.4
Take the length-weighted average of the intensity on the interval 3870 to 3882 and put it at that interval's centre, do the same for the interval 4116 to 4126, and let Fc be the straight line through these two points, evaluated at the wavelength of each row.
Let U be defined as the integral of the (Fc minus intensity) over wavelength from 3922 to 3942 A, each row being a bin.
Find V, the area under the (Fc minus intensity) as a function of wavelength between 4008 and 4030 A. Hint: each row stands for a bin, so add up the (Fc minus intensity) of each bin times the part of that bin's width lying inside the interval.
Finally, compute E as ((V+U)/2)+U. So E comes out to 108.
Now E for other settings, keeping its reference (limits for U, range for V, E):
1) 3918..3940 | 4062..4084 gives 102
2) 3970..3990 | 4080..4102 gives 33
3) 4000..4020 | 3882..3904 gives 46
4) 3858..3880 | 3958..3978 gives -20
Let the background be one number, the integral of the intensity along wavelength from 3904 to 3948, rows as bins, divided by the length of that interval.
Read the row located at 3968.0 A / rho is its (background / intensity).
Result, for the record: 1.08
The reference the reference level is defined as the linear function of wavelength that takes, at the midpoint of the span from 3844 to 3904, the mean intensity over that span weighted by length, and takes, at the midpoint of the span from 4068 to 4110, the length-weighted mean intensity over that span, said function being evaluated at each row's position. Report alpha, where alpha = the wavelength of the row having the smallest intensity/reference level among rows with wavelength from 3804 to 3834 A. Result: 3830.0 A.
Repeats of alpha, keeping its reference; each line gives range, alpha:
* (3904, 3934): 3932.0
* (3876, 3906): 3884.0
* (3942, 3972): 3971.0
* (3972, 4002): 3977.0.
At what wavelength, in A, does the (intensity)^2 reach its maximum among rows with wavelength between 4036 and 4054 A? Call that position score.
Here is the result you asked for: 4043.0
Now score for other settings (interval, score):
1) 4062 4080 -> 4073.0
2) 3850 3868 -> 3866.0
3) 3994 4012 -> 4001.0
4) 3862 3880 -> 3869.0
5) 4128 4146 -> 4130.0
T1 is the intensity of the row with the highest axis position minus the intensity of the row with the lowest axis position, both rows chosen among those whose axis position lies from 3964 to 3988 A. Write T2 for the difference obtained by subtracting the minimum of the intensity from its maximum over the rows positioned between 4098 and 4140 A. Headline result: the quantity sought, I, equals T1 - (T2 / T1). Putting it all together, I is 1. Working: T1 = 3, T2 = 4.70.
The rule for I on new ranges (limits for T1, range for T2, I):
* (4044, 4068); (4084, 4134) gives -16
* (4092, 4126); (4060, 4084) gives -2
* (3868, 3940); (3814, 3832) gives -13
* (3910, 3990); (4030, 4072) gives -4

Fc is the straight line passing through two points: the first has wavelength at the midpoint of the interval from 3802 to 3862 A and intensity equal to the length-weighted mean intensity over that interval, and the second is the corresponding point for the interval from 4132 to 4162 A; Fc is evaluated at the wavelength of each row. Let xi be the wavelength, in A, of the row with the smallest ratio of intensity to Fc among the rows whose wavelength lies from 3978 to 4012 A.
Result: 4007.0 A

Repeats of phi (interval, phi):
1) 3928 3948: 23.9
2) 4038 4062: 24.6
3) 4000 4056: 25.2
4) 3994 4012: 23.9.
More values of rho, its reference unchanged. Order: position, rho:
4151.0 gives 1.13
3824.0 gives 0.94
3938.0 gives 1.11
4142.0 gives 1.01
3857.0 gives 0.90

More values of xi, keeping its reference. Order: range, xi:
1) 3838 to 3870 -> 3845.0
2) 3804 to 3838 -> 3830.0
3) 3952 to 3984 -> 3971.0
